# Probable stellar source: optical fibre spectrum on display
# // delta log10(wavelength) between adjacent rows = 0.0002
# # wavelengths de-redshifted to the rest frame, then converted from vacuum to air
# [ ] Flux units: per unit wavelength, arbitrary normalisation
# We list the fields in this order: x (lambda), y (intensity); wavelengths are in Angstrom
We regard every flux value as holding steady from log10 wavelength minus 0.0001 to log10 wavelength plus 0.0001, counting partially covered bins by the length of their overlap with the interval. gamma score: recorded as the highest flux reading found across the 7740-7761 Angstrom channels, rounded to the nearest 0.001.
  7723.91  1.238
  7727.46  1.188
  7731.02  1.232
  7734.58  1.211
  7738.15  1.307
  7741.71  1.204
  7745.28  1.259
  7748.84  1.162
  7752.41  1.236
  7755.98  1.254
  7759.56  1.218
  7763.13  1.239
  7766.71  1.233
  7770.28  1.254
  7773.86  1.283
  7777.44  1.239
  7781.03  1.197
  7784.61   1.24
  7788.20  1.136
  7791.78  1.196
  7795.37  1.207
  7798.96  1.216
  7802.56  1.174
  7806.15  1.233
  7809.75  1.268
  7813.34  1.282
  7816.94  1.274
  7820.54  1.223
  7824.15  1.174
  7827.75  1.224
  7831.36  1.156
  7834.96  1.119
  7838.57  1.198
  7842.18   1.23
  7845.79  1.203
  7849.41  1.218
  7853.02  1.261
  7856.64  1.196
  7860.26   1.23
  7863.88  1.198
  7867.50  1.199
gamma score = 1.259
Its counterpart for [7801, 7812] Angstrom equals 1.268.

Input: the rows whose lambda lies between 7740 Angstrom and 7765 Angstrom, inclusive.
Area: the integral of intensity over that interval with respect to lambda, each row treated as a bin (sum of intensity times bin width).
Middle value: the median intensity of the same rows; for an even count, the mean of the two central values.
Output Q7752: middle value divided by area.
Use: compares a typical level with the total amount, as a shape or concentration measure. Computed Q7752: 0.0404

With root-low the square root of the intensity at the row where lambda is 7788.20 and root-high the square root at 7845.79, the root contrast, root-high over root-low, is 1.03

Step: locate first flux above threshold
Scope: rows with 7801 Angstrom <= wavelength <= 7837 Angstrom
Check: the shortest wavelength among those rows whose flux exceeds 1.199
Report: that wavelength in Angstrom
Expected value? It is 7806.15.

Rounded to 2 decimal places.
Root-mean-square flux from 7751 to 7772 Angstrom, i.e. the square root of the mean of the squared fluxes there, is 1.24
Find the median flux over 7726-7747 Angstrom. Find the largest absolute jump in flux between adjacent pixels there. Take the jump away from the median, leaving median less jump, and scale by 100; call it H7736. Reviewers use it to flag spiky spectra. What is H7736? 112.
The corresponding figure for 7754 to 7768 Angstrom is 120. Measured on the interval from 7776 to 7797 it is 110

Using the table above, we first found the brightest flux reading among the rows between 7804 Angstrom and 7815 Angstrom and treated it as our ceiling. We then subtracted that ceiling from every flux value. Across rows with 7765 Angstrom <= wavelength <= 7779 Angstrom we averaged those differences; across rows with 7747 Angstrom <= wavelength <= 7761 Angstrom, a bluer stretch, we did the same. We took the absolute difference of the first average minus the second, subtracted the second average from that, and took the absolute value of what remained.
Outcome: 0.099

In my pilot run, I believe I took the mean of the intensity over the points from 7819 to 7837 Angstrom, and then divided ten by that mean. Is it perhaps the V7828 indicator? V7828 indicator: 8.48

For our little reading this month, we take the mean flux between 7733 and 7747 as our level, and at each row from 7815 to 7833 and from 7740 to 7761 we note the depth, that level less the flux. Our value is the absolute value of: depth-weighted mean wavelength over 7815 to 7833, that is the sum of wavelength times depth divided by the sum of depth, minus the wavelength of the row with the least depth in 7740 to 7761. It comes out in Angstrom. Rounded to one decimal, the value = 83.7 Angstrom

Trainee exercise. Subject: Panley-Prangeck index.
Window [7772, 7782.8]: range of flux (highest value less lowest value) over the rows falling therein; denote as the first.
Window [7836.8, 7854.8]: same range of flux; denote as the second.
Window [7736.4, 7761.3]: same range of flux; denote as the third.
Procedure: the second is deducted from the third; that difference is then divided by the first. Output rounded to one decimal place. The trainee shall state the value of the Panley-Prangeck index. 1.0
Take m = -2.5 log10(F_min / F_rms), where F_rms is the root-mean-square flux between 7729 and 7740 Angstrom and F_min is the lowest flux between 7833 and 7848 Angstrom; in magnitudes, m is 0.12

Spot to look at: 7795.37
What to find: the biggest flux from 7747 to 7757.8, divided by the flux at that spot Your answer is 1.04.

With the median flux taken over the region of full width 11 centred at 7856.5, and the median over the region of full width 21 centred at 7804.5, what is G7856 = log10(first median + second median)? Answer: 0.390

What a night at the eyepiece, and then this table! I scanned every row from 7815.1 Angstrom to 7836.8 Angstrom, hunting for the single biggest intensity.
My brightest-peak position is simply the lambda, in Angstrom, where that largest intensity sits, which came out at 7816.94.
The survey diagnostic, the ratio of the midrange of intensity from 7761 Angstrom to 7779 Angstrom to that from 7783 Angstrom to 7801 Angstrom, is 1.06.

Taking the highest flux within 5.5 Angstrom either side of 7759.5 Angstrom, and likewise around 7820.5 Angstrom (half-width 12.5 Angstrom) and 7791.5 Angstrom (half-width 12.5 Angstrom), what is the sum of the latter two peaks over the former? 2.01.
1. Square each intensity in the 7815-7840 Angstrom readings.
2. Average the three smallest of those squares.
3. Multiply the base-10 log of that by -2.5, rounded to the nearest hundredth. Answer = -0.30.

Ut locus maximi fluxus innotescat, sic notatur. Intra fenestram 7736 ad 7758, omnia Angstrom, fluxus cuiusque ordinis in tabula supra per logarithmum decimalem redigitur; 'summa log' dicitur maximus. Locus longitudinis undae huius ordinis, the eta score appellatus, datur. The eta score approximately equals 7738.15 Angstrom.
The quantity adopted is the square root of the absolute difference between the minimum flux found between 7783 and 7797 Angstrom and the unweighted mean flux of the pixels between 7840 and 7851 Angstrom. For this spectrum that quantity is 0.28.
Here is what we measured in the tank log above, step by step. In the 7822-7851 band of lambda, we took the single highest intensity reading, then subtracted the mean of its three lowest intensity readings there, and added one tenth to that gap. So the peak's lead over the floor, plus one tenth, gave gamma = 0.180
